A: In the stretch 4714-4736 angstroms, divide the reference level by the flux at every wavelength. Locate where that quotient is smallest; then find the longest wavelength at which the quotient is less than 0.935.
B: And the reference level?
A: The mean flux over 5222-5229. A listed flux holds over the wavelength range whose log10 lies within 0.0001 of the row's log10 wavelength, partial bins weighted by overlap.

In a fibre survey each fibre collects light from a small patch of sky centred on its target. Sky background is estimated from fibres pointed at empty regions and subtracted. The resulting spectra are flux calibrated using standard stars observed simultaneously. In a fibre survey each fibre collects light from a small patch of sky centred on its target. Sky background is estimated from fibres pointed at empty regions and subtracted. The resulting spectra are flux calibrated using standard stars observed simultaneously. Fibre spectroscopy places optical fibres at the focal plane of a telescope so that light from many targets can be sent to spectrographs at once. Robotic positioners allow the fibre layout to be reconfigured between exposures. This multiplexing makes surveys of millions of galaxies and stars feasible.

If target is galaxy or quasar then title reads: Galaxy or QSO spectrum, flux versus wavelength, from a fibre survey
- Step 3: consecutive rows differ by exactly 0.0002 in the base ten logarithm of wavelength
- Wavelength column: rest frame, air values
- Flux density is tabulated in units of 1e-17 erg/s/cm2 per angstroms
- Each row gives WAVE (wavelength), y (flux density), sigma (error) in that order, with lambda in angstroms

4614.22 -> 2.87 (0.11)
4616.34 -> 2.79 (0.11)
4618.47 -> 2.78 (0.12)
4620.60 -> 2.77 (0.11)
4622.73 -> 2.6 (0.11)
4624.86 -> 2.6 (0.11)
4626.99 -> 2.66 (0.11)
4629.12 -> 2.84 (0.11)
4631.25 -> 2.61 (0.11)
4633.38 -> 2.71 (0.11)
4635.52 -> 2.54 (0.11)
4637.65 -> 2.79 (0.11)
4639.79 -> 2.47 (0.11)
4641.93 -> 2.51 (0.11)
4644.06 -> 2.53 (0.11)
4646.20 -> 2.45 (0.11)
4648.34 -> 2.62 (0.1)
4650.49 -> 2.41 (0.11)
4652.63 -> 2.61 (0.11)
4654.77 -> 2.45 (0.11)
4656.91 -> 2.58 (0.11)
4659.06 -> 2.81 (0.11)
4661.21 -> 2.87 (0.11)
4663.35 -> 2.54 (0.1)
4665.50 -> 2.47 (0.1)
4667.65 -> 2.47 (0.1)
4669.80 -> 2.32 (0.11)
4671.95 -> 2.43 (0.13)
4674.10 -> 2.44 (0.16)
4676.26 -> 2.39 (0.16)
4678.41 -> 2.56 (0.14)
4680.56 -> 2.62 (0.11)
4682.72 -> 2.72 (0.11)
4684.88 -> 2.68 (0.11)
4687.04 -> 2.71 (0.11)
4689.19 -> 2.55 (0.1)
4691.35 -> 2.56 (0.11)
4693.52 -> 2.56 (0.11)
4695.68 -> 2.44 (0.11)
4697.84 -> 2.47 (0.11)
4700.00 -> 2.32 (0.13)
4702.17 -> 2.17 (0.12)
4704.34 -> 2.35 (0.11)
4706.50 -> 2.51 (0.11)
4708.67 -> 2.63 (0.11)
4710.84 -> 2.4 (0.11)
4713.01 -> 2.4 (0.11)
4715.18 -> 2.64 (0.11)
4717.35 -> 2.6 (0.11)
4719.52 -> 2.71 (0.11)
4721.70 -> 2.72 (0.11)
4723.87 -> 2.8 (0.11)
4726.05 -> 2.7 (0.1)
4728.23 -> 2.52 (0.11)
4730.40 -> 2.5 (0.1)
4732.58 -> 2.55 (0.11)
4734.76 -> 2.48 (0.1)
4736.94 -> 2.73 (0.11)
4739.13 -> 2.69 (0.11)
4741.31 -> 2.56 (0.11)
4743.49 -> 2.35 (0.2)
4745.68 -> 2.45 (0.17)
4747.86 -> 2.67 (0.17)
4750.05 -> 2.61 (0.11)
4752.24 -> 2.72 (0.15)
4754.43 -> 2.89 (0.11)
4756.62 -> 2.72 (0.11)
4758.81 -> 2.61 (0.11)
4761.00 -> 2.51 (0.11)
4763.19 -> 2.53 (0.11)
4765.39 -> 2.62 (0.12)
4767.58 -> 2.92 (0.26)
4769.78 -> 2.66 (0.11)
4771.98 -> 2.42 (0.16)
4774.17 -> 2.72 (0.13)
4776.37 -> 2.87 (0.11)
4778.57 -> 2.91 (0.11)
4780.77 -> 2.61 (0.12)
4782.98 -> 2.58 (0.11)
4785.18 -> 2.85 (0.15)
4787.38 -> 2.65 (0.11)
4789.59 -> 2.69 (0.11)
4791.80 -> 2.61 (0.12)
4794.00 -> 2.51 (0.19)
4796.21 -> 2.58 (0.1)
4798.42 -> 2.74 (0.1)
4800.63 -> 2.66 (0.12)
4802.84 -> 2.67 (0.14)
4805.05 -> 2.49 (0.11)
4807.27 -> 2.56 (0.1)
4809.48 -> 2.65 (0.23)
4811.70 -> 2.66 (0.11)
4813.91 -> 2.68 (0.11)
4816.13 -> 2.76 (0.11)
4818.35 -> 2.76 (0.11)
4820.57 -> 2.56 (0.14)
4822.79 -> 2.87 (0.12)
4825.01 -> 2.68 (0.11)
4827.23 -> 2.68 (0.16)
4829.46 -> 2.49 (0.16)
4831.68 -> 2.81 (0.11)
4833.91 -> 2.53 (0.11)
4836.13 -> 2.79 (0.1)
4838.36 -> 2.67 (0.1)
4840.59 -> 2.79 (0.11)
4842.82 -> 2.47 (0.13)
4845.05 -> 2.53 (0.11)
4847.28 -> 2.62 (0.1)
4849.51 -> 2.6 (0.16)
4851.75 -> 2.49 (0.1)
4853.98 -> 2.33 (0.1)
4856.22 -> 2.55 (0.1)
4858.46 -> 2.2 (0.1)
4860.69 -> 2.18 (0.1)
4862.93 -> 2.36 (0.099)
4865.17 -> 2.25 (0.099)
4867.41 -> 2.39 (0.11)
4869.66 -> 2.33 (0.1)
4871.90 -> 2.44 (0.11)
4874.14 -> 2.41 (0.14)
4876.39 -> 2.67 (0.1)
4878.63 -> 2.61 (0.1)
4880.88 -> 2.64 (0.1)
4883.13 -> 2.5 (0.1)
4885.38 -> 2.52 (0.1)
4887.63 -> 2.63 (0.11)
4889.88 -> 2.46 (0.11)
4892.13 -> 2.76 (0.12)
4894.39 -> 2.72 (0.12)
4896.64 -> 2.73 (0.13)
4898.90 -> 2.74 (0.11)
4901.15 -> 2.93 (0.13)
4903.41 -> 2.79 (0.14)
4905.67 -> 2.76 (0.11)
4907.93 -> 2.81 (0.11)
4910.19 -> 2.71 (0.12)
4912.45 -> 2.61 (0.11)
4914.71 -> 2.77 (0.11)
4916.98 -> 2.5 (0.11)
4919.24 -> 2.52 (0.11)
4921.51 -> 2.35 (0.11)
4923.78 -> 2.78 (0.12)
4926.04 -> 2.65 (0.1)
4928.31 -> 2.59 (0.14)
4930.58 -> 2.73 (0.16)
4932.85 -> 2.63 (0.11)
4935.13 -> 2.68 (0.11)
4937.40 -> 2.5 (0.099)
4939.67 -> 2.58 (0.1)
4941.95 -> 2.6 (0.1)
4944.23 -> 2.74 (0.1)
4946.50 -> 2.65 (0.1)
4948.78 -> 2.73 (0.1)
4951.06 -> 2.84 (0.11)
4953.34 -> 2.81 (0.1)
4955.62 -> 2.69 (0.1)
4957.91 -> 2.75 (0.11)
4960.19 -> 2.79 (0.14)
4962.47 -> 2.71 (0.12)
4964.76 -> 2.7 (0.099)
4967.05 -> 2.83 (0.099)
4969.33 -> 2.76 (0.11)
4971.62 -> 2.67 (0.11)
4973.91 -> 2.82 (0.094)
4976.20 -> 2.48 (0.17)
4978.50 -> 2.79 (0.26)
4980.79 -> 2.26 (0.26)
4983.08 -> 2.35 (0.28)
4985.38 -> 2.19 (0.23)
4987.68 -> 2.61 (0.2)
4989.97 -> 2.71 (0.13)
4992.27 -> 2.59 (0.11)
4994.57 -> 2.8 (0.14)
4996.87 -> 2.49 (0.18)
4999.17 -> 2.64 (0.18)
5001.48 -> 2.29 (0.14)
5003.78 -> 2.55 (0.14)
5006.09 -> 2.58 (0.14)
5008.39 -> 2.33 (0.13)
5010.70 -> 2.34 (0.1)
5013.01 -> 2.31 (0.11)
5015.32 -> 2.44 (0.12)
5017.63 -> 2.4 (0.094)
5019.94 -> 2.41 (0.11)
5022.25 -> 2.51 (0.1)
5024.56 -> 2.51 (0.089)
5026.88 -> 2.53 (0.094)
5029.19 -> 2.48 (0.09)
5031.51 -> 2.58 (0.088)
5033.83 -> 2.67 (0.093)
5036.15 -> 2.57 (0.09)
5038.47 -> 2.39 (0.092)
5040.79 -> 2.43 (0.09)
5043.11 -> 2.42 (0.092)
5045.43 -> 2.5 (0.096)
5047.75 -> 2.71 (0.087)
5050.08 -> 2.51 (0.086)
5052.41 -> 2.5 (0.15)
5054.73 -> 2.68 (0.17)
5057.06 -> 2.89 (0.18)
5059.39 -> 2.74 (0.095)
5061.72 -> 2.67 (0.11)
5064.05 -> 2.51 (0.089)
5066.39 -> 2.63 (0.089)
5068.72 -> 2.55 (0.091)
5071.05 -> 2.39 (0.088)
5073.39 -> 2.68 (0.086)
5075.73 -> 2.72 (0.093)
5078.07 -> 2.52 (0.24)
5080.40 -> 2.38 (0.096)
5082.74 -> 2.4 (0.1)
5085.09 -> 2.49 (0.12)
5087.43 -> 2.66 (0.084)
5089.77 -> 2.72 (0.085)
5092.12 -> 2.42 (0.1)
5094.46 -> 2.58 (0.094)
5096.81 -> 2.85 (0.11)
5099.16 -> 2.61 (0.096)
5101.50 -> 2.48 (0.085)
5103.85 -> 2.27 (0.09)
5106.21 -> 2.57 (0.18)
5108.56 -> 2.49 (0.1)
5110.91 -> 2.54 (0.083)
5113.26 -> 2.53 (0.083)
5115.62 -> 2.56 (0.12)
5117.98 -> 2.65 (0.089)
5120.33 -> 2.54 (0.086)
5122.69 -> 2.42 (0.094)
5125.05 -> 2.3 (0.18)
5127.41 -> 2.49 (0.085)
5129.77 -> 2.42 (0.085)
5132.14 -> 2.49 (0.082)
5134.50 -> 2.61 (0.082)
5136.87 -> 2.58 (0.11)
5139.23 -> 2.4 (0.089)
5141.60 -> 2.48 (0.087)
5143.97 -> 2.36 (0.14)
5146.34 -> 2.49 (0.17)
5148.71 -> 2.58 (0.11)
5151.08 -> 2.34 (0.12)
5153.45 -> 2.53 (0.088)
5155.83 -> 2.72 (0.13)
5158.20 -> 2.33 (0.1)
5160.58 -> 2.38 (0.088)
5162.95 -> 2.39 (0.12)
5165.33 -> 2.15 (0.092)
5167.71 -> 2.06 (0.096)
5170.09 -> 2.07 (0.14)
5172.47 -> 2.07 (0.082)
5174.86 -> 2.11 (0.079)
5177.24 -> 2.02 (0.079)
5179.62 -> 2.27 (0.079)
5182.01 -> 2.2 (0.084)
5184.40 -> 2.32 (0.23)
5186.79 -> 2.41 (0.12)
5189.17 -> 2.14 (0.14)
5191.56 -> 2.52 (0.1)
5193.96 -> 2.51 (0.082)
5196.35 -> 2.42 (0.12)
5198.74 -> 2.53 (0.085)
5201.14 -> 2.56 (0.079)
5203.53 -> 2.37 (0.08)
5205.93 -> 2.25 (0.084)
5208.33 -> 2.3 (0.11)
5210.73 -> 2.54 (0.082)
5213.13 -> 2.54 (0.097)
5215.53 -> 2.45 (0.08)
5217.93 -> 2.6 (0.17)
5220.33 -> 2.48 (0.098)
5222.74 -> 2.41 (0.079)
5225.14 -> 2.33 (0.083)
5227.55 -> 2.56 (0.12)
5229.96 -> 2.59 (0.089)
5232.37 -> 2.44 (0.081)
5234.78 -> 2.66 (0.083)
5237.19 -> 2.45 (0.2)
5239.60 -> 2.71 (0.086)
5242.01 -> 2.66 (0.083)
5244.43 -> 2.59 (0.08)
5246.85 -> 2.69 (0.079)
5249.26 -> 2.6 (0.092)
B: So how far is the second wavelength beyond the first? 2.2 angstroms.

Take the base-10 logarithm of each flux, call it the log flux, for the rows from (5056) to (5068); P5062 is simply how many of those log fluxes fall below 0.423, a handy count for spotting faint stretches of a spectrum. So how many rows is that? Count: 2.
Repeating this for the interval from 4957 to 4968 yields 0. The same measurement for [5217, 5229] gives 5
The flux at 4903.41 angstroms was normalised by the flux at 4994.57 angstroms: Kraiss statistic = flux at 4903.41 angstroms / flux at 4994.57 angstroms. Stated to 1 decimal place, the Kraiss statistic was 1.0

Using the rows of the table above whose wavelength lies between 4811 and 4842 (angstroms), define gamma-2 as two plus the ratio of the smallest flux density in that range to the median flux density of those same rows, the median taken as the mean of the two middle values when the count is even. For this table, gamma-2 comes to 2.93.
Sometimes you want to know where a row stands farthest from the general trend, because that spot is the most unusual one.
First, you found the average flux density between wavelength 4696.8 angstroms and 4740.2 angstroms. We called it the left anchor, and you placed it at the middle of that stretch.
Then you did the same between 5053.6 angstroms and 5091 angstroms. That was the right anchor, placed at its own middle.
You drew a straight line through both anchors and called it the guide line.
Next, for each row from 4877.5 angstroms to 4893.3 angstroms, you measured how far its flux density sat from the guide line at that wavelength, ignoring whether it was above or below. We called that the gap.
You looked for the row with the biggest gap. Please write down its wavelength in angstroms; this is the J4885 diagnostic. 4892.13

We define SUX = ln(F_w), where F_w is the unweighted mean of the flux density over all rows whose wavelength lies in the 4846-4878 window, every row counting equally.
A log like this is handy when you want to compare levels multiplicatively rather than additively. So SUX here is 0.88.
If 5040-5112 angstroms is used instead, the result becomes 0.94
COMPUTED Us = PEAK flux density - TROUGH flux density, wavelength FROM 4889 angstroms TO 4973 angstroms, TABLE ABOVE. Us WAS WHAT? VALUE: 0.58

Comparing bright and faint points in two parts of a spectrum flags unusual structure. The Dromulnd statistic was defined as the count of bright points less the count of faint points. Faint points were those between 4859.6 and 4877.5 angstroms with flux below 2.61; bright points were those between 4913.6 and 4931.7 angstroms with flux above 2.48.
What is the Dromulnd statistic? 0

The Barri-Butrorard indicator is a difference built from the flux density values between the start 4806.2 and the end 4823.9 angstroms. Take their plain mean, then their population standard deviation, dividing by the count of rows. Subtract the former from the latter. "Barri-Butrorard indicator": -2.59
